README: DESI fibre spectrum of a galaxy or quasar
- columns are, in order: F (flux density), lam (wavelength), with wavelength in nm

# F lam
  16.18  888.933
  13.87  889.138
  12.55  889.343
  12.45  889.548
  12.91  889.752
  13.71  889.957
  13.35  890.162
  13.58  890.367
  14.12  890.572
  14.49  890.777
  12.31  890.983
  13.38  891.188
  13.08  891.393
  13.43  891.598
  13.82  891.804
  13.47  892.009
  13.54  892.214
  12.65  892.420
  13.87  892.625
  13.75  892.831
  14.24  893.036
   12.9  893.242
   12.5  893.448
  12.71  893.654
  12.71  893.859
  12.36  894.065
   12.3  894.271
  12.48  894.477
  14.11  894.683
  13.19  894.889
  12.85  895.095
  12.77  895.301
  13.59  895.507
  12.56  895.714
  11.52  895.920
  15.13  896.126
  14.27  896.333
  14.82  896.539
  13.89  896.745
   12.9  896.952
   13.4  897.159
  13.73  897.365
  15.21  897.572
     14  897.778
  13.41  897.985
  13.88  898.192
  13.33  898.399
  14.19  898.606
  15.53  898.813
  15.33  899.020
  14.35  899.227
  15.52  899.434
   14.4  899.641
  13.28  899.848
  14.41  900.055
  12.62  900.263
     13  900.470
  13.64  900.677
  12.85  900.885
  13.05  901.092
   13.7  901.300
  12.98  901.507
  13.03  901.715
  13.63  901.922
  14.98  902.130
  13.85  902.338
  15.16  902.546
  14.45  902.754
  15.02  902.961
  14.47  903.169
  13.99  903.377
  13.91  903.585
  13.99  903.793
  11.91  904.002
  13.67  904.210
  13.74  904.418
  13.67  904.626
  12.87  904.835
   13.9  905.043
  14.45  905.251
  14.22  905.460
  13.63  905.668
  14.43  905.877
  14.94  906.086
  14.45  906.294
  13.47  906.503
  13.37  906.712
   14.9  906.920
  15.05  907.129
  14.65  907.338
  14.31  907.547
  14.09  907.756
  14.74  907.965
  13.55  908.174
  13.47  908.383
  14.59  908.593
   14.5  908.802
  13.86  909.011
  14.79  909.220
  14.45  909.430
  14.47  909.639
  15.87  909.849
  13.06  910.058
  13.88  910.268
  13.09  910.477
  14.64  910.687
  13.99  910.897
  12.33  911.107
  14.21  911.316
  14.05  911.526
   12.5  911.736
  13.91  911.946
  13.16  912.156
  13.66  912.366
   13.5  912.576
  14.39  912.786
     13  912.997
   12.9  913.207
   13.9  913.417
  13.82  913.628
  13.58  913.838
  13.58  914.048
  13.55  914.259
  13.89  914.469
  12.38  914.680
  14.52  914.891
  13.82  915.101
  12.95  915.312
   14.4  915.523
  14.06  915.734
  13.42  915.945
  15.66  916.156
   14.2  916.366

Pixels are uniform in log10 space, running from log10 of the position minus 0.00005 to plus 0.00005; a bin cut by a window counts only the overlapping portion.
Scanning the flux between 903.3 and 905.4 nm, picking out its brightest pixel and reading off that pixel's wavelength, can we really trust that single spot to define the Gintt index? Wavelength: 905.251 nm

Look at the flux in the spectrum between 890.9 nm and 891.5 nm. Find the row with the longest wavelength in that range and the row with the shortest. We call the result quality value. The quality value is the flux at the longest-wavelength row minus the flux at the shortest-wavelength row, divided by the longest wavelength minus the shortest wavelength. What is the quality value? 2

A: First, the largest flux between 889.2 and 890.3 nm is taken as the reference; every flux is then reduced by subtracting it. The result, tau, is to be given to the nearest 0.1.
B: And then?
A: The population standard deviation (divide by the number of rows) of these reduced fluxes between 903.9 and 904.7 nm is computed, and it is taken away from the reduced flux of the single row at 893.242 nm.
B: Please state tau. -1.6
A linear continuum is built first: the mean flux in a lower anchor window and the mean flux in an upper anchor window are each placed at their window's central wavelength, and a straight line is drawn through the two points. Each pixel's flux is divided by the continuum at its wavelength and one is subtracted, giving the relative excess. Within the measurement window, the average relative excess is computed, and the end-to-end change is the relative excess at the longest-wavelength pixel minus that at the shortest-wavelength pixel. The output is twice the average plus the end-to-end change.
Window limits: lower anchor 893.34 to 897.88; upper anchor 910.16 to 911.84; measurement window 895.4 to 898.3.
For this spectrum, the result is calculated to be 0.08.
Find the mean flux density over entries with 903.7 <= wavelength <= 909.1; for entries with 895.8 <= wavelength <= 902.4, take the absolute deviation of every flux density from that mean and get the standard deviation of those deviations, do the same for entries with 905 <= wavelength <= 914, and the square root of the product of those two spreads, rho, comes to 0.48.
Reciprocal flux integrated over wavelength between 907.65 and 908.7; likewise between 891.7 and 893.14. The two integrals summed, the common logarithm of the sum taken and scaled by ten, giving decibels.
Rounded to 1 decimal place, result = -7.4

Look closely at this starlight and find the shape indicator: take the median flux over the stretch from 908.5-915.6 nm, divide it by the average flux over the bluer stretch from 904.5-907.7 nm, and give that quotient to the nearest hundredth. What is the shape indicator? 0.98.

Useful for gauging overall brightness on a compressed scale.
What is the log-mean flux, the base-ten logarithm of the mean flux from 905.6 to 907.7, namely 1.16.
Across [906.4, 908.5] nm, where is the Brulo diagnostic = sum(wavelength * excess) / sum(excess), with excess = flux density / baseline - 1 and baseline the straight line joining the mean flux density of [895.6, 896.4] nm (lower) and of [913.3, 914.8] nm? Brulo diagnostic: 907.40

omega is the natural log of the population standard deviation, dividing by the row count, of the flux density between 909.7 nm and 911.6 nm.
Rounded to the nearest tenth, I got 0.0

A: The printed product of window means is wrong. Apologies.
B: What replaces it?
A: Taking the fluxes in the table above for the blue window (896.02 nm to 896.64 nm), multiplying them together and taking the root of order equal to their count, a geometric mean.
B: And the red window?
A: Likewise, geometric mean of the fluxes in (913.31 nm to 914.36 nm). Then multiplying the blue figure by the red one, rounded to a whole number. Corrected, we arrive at 202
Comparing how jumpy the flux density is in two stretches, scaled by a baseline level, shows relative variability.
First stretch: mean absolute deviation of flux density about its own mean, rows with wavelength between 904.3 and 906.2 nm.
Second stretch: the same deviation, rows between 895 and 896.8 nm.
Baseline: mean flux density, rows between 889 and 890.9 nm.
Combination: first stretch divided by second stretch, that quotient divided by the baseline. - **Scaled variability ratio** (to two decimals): 0.04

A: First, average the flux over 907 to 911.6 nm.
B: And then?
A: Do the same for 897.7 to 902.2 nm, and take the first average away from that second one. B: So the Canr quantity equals -0.3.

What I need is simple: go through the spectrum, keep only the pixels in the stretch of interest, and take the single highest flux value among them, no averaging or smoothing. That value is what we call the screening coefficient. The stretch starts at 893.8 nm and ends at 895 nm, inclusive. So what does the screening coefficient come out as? 14.11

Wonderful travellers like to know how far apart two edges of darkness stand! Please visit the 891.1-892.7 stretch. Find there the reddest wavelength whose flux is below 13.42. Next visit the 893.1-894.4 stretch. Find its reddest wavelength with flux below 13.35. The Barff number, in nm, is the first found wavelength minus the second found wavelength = -1.85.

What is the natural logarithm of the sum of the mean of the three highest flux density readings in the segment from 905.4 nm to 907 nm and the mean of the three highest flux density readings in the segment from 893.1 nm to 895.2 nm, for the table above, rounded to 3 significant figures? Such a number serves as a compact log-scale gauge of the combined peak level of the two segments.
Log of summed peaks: 3.34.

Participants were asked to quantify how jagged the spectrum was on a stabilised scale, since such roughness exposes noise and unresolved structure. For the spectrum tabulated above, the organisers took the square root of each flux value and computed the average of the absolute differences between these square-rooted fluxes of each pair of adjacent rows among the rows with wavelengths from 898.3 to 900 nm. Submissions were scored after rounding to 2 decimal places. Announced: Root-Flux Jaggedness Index 0.13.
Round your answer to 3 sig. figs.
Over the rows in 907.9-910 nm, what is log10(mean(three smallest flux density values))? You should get 1.13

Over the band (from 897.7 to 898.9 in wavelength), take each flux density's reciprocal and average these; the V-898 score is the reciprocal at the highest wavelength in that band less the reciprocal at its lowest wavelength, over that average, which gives -0.10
